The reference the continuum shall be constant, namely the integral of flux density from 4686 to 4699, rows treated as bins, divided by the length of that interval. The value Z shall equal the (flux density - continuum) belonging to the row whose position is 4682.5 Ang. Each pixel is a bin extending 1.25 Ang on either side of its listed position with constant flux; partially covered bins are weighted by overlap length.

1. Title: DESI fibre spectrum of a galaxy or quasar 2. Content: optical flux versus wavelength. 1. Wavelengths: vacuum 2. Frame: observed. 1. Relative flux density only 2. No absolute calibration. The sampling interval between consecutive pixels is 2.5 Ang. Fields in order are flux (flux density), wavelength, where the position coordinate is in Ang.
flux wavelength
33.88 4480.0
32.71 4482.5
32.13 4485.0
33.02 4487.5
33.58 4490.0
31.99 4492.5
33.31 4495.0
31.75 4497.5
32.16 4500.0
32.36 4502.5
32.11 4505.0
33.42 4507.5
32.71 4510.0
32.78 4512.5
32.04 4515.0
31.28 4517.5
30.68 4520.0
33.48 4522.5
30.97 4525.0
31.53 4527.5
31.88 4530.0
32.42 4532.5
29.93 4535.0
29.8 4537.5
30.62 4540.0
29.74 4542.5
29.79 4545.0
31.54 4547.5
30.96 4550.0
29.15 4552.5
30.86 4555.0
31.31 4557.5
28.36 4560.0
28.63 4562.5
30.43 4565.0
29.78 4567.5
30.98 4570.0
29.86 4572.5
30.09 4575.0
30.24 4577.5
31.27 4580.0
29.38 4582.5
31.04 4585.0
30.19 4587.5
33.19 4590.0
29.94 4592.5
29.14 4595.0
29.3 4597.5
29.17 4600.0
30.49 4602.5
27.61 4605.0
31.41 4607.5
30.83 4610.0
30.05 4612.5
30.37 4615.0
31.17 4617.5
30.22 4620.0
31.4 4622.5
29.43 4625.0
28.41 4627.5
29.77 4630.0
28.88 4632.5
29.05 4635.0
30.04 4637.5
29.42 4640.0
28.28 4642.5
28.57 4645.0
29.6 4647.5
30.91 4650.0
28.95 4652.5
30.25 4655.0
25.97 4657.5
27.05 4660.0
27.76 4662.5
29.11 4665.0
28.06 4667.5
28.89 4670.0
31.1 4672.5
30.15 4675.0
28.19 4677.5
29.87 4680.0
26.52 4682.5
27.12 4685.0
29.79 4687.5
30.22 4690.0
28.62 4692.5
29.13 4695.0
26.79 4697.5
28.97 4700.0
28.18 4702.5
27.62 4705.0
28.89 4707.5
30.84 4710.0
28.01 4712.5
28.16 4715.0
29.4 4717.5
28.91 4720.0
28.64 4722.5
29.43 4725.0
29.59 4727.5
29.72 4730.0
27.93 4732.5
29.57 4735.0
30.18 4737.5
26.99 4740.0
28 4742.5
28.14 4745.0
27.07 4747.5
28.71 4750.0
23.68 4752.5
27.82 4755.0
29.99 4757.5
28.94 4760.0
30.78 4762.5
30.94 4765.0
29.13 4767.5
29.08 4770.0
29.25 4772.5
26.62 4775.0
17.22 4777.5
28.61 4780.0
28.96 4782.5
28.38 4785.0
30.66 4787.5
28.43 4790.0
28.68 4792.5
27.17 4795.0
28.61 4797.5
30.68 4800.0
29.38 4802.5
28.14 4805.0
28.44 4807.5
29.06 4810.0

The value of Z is -2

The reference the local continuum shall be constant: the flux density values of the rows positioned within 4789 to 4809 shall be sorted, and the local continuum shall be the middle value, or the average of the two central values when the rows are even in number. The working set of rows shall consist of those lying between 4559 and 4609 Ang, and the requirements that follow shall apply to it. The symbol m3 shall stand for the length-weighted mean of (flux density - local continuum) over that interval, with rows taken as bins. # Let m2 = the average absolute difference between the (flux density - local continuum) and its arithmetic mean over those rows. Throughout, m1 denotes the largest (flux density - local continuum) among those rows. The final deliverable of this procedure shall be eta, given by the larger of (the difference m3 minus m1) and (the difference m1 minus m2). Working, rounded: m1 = 4.7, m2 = 0.91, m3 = 1.5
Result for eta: 3.8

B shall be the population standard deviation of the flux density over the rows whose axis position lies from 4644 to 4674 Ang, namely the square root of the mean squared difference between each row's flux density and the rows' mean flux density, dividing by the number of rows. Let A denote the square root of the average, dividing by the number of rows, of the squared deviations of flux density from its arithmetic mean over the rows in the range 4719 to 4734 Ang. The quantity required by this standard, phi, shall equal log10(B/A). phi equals 0.37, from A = 0.62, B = 1.45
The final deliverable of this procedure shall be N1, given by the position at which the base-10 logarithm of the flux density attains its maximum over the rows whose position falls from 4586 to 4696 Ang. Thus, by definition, 4590.0 Ang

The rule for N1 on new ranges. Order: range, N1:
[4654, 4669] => 4655.0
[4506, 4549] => 4522.5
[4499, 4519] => 4507.5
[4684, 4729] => 4710.0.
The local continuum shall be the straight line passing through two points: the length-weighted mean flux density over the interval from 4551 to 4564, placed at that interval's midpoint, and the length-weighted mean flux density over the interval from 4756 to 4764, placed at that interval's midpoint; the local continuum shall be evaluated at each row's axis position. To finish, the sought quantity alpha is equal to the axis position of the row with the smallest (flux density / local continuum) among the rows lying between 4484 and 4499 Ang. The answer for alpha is 4497.5 Ang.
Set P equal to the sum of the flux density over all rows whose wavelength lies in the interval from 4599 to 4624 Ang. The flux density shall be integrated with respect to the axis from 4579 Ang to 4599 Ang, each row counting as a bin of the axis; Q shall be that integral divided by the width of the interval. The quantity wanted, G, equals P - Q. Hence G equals 272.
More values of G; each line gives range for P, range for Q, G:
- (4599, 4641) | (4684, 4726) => 479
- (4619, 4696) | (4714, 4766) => 872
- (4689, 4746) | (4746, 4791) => 634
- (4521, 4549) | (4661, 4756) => 313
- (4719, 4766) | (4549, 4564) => 515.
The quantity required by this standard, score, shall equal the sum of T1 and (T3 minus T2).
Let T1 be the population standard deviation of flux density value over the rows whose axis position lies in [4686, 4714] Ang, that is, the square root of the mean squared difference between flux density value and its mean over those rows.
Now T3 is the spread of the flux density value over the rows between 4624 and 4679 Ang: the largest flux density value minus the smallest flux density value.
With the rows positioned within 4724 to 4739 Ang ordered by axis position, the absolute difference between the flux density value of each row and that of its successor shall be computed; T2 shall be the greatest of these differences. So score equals 4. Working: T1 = 1.12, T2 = 1.8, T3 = 5.1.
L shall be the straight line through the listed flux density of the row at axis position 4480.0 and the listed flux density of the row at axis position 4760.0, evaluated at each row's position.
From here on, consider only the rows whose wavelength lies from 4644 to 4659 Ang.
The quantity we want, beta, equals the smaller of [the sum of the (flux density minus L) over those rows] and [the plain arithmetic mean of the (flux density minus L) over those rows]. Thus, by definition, -10.9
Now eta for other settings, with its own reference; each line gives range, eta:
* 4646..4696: 1.4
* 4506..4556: 3.9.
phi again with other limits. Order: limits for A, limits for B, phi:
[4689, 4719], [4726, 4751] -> 0.01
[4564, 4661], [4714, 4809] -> 0.25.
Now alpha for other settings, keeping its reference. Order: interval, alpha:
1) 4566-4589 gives 4582.5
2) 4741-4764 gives 4752.5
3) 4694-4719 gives 4697.5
